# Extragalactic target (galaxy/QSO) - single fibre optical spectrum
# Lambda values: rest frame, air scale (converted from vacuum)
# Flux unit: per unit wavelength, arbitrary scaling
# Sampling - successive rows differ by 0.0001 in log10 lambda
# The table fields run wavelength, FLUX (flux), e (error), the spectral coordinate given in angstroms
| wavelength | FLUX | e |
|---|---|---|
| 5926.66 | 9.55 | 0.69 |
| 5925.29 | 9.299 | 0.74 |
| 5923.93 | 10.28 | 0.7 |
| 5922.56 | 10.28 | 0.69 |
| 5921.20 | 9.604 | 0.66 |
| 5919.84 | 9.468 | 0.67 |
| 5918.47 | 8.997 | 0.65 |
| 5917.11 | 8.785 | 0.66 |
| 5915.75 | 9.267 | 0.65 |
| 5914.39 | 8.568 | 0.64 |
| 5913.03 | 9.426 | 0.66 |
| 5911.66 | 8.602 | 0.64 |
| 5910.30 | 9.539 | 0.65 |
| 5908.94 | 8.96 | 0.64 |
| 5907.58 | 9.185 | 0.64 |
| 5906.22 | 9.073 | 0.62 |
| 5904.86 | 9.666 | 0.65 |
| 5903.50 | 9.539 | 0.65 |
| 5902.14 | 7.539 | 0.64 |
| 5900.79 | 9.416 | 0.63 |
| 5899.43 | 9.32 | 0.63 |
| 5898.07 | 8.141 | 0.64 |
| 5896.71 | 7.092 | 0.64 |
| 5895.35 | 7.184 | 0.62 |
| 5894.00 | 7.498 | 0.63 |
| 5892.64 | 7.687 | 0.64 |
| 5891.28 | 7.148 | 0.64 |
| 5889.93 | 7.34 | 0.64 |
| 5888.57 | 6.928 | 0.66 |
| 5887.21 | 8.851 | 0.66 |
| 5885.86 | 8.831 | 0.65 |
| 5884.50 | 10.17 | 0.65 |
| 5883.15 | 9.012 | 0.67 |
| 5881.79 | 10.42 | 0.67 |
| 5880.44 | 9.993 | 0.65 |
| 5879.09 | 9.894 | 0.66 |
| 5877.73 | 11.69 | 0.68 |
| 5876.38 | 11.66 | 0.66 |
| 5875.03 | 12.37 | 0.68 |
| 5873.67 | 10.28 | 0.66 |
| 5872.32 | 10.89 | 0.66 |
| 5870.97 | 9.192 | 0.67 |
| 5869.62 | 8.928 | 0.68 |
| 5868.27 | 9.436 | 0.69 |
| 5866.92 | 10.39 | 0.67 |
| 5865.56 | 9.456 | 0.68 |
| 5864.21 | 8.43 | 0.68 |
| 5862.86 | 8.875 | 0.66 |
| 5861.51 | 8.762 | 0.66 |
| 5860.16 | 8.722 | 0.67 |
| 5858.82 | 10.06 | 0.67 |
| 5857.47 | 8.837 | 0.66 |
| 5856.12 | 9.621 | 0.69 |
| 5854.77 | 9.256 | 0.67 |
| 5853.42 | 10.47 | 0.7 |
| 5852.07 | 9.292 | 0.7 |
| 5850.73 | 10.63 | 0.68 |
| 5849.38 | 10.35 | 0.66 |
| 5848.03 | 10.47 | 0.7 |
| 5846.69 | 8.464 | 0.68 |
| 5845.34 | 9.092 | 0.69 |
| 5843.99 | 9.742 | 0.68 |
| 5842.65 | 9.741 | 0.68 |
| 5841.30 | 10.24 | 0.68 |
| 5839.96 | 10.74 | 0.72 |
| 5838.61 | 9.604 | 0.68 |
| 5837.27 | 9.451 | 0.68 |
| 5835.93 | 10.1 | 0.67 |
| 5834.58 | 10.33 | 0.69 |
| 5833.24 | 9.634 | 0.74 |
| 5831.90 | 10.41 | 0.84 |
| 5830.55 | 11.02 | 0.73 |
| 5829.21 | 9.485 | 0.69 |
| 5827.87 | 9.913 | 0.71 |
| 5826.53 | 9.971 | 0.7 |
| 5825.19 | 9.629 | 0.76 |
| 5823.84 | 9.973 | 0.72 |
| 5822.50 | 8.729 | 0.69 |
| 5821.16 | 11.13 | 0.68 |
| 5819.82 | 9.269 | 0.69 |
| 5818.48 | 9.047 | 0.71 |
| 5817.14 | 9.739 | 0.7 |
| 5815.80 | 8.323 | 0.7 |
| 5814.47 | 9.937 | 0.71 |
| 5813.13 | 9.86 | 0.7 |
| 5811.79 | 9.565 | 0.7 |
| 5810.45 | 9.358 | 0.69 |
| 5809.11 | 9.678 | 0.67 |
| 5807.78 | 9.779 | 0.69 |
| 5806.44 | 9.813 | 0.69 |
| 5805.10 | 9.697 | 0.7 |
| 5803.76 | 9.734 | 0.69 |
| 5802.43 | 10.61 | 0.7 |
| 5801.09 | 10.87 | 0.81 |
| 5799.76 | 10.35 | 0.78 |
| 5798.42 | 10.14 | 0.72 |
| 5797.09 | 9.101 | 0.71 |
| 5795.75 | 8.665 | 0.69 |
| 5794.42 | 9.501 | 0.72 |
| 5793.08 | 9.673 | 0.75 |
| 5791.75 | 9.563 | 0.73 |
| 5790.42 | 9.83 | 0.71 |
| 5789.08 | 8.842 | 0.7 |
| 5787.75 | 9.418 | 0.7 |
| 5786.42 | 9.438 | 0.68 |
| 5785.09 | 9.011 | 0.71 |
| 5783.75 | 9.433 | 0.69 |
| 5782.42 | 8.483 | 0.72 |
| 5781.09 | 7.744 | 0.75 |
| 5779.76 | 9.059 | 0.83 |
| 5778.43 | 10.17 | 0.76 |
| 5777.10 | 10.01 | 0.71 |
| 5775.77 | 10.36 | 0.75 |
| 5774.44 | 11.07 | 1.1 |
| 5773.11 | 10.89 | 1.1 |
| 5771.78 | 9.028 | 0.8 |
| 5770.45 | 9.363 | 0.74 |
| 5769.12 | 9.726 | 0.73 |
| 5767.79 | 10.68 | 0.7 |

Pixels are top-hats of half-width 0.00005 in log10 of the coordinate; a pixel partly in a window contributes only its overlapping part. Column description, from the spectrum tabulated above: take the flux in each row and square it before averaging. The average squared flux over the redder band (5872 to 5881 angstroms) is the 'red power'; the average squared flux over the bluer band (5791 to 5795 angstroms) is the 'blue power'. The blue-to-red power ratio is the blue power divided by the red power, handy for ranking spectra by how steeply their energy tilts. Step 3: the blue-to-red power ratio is 0.76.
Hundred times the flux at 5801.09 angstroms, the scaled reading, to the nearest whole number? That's 1087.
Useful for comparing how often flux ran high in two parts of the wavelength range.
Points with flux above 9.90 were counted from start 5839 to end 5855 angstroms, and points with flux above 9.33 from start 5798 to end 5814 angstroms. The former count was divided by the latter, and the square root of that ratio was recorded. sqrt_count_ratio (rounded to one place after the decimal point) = 0.7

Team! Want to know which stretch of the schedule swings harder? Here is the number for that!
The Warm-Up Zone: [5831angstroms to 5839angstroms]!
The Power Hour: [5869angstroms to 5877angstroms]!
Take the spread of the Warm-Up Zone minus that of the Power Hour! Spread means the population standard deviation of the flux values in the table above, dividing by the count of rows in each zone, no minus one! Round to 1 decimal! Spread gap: -0.9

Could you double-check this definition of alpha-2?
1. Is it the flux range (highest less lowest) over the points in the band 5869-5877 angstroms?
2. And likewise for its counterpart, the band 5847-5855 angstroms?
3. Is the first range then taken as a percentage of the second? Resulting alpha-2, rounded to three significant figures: 251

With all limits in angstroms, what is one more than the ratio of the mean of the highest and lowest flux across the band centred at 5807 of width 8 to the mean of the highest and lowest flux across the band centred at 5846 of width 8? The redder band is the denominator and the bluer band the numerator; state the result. 2.01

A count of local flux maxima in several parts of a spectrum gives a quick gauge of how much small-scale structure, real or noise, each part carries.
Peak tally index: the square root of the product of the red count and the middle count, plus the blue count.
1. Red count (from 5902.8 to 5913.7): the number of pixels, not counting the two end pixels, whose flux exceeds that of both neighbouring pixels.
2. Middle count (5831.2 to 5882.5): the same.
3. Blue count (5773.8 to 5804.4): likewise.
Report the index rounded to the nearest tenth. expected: 12.2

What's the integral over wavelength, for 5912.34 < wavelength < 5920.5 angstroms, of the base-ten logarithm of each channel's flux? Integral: 7.8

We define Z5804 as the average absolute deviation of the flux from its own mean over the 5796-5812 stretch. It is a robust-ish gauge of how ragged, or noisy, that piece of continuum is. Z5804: 0.40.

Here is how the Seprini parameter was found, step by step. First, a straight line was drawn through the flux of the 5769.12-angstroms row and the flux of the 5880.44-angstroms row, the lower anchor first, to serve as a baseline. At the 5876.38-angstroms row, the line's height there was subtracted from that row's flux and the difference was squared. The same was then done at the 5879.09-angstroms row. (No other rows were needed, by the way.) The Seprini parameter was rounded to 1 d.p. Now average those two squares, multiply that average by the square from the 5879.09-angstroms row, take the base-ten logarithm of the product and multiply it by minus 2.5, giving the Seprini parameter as 4.7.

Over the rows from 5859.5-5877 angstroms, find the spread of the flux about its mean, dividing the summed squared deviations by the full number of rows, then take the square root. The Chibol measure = 1.2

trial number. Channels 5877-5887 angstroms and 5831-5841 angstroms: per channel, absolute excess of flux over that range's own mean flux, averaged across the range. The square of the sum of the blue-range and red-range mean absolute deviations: 1.1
